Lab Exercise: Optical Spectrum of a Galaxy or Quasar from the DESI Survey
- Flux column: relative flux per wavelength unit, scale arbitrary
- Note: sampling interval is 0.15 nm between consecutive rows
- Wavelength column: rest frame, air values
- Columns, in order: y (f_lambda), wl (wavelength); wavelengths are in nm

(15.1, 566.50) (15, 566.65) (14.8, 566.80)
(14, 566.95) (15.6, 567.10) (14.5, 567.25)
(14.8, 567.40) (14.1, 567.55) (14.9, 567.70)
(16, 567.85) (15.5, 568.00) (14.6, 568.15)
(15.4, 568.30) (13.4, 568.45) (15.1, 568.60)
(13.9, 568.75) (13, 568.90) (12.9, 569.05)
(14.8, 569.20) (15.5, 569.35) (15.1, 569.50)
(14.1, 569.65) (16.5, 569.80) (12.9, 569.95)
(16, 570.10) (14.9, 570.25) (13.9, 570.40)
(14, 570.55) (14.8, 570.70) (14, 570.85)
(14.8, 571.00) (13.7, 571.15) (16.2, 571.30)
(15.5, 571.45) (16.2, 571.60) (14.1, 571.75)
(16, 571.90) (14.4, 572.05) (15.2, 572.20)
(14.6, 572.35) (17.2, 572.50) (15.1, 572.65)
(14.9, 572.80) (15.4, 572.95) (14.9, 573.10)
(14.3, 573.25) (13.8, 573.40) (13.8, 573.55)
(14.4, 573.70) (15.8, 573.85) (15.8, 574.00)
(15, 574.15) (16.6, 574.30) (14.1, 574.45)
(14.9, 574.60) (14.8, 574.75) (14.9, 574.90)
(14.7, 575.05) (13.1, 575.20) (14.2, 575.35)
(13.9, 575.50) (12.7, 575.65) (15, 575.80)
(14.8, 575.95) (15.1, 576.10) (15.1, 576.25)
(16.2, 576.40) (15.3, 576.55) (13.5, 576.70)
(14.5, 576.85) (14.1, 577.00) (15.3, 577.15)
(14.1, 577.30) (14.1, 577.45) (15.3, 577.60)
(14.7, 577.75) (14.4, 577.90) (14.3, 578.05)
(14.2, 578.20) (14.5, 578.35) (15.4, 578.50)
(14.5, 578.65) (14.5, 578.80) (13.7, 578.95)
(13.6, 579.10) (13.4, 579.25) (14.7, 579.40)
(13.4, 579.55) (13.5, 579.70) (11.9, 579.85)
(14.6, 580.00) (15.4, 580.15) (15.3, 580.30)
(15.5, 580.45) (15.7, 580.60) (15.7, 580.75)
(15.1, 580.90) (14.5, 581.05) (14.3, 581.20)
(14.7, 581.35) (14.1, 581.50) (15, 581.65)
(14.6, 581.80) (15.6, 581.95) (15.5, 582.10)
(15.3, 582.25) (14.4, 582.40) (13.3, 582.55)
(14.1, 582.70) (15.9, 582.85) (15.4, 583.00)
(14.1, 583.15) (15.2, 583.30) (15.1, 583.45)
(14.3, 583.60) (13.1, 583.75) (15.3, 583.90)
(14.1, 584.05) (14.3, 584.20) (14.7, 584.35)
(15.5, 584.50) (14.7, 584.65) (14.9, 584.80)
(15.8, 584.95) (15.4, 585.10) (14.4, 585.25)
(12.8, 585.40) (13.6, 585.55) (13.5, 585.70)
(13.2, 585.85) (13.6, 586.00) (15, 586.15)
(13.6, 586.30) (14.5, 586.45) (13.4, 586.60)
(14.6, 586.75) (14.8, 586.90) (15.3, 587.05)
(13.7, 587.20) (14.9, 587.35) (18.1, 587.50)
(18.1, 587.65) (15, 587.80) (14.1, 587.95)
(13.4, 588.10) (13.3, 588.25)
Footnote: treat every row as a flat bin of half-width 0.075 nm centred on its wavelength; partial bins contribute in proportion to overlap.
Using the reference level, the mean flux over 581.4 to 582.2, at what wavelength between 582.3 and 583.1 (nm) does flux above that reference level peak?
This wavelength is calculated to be 582.85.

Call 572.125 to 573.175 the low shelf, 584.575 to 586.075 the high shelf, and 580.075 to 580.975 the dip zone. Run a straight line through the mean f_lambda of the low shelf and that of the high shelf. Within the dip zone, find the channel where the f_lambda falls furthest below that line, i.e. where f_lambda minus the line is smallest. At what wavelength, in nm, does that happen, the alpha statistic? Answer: 580.90 nm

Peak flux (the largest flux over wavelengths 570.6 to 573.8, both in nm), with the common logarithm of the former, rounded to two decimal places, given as 1.24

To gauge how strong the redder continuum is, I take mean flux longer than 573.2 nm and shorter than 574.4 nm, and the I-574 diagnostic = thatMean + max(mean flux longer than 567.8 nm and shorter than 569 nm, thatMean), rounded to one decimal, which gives 29.9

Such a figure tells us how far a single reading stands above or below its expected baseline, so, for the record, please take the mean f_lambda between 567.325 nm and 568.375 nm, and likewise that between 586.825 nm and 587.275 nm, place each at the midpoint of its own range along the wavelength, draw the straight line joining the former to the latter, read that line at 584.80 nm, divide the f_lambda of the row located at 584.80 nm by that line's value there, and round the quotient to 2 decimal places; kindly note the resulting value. 1.02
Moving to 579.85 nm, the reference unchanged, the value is 0.81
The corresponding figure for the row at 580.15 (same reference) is 1.04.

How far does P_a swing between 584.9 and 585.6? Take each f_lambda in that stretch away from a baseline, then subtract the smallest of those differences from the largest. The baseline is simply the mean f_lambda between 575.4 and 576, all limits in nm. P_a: 3.0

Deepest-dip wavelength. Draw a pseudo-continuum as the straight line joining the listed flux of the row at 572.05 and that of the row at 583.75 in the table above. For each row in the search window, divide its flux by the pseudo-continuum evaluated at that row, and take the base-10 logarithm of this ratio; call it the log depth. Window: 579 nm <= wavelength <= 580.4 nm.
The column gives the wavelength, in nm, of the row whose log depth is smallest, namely 579.85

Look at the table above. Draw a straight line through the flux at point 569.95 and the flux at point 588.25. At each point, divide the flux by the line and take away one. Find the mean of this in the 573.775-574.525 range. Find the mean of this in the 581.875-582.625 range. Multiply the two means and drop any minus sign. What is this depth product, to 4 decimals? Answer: 0.0238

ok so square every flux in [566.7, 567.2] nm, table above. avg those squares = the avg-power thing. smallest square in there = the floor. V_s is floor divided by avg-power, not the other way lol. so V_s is 0.89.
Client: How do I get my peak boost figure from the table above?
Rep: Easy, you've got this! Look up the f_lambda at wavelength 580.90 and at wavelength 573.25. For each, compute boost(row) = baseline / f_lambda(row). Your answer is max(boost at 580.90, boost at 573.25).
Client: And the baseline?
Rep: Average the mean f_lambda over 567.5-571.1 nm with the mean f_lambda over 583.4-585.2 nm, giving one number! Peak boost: 1.03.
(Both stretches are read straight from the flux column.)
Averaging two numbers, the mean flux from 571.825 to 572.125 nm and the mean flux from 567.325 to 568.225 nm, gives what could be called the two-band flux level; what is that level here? 15.1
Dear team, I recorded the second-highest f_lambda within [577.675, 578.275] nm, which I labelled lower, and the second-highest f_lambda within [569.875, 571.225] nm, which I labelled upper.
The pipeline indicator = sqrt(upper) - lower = -10.5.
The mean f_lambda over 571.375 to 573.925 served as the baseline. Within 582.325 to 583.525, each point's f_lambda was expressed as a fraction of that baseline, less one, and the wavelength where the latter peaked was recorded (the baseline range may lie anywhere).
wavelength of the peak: 582.85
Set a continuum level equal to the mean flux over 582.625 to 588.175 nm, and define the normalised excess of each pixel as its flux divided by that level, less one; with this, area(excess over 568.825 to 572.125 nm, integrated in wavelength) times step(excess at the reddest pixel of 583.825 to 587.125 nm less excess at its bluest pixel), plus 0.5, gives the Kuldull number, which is 0.5000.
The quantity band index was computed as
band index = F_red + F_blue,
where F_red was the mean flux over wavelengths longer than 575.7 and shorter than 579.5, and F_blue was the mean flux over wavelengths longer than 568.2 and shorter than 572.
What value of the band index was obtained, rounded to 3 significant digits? 29.2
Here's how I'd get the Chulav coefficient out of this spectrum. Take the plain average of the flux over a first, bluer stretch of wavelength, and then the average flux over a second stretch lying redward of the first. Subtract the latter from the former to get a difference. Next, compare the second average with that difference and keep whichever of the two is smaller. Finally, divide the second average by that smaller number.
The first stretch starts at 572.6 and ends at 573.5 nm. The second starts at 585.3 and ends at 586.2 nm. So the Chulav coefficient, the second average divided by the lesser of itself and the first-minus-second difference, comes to 12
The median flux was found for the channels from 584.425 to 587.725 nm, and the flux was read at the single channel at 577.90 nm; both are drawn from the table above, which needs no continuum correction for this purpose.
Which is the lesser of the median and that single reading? 14.4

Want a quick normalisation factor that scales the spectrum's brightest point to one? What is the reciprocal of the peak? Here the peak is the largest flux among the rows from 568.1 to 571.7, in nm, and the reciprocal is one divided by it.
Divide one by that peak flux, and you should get 0.0606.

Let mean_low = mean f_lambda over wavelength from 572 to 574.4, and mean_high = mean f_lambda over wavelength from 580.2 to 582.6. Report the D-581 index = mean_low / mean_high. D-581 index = 1.01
